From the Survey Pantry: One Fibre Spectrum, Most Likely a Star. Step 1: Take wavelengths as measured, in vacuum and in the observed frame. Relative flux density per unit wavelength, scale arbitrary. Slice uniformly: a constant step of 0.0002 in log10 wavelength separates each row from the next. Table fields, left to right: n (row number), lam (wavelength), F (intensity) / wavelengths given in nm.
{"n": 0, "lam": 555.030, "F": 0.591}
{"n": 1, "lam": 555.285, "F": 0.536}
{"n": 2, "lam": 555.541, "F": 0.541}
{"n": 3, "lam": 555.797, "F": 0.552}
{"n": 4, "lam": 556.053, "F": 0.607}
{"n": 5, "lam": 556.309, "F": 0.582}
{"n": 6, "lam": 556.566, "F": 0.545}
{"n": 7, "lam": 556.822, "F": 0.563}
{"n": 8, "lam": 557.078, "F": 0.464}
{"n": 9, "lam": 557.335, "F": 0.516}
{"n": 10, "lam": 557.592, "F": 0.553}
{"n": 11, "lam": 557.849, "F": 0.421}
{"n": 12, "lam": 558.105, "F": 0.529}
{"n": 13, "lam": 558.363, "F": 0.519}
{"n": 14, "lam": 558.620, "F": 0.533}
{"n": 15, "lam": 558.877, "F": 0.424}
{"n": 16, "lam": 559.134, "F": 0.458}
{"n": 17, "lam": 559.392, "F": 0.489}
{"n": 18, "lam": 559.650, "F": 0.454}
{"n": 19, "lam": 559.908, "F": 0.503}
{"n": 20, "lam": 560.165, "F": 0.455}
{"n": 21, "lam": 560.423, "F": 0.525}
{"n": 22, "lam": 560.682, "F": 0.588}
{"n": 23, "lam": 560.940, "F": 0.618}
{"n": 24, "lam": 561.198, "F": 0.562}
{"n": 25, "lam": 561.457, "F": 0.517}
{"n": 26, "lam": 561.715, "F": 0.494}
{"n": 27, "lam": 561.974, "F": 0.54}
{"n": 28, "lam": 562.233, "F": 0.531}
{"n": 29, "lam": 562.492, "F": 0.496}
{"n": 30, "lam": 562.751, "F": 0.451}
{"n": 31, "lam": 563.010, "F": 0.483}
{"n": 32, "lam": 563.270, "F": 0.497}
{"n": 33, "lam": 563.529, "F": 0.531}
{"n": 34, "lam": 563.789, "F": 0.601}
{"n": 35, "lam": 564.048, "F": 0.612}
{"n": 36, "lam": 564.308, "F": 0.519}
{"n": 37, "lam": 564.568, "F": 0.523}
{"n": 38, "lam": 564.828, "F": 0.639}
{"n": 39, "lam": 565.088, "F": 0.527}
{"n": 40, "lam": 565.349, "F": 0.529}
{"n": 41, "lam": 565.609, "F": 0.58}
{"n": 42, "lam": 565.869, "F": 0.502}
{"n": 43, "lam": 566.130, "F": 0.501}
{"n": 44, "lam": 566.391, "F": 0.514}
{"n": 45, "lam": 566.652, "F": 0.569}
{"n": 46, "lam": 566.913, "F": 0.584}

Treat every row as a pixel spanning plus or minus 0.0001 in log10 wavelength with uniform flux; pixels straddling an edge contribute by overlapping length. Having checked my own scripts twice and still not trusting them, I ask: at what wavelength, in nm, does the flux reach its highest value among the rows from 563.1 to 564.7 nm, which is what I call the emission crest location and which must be 564.048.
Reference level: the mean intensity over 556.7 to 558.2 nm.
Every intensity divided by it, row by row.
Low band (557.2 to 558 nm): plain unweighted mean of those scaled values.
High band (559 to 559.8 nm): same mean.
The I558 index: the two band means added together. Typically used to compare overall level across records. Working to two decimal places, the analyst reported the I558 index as 1.90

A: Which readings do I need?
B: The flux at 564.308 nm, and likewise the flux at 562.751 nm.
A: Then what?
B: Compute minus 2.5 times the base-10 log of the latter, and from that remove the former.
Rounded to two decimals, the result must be 0.35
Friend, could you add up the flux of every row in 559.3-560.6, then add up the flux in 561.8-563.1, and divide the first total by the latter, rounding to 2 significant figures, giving 0.97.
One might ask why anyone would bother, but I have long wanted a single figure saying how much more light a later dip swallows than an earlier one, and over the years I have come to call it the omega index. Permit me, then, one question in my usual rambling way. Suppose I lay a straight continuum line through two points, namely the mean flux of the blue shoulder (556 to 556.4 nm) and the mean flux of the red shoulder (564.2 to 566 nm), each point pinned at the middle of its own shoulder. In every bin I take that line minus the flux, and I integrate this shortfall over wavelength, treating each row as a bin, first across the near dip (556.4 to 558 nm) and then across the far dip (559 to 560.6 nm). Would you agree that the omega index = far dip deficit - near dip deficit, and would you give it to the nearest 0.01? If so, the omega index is 0.02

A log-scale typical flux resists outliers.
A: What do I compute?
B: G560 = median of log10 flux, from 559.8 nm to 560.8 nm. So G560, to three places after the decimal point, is -0.289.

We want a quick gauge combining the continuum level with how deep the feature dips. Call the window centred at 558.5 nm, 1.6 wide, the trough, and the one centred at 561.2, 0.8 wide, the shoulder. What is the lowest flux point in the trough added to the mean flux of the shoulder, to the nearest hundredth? 0.99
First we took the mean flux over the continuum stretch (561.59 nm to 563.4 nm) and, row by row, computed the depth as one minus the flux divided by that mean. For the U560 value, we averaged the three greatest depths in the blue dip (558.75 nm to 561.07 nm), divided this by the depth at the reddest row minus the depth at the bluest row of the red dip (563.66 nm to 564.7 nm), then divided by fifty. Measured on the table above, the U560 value 0.014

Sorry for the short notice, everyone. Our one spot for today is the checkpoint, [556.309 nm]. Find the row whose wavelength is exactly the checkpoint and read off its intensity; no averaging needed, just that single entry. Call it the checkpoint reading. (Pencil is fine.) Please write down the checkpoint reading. 0.582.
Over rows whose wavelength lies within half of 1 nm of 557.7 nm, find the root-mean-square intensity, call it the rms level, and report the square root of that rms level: 0.712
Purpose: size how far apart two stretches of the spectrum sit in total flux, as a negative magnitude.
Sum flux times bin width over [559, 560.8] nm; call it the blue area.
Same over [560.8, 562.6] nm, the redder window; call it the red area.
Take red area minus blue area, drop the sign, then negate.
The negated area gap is -0.077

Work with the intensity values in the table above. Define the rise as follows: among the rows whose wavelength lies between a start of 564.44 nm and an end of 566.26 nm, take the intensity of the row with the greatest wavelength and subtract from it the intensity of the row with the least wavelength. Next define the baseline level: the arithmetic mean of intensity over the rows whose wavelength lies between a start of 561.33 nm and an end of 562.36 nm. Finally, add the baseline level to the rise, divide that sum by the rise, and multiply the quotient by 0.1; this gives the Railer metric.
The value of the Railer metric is -2.3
